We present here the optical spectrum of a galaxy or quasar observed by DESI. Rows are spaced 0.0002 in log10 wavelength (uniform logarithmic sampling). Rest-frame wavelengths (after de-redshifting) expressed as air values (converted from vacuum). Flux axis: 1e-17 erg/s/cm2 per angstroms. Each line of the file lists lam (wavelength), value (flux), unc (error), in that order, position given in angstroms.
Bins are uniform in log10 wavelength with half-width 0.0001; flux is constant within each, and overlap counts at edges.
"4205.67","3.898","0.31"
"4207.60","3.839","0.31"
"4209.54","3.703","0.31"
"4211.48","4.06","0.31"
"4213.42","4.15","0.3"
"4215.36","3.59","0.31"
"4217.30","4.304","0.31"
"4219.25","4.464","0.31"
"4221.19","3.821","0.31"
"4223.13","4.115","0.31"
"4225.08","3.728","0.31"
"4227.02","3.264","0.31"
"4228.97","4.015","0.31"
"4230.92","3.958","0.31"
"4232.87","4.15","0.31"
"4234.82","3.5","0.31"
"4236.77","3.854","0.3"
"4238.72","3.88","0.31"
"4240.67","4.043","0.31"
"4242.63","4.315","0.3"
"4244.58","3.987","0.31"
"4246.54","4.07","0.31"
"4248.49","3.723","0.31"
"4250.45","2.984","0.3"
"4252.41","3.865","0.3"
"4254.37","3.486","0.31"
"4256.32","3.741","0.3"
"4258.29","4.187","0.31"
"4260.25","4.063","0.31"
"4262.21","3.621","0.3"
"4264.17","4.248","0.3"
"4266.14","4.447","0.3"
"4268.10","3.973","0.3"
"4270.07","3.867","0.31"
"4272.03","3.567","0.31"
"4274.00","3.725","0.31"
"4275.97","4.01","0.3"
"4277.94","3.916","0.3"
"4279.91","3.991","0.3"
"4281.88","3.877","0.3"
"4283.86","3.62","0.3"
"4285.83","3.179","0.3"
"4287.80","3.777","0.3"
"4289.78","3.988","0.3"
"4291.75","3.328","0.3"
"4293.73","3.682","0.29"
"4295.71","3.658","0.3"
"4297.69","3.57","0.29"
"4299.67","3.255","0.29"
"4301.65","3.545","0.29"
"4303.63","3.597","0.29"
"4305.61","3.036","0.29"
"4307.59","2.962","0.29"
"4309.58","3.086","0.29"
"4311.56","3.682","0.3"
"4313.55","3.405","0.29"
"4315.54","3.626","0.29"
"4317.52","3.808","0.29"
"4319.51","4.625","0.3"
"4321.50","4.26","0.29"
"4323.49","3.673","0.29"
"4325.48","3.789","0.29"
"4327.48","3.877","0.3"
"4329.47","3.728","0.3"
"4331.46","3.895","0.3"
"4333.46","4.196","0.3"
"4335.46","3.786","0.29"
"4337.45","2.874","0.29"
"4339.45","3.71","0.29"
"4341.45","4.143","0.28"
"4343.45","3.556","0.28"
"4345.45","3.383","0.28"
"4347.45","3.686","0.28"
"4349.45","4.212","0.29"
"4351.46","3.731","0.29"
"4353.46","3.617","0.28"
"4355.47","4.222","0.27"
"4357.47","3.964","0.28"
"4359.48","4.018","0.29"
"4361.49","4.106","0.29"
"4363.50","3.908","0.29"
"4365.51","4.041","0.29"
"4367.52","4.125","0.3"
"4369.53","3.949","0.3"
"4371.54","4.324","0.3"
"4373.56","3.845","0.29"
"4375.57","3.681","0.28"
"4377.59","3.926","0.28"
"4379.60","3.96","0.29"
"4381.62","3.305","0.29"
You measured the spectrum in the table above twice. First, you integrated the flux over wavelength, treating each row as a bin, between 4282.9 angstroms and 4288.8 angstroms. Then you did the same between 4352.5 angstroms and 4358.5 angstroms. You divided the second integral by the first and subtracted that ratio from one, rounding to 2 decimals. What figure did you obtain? -0.13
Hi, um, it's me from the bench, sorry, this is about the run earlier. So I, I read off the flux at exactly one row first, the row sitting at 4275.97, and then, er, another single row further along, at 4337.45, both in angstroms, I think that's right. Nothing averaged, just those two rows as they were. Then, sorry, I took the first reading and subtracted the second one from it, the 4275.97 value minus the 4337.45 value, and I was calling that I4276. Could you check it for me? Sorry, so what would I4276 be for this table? 1.1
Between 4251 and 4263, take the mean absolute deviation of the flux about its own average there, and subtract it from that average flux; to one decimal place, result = 3.6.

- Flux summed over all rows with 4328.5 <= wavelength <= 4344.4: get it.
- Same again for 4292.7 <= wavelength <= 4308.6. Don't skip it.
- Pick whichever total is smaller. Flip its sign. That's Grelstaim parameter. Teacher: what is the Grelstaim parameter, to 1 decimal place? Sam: -27.3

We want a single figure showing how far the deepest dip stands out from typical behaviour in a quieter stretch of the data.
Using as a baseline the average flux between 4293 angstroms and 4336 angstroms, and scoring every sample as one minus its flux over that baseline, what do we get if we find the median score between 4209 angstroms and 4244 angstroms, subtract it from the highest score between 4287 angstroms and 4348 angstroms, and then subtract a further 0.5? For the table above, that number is -0.197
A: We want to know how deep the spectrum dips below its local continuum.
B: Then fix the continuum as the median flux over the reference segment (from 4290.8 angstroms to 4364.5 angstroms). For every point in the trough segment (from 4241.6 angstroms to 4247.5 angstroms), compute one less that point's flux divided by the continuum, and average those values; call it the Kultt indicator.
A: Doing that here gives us -0.12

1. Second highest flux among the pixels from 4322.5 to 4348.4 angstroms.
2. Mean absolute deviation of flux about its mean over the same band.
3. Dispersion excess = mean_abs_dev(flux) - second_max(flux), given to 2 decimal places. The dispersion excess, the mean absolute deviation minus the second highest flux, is -3.93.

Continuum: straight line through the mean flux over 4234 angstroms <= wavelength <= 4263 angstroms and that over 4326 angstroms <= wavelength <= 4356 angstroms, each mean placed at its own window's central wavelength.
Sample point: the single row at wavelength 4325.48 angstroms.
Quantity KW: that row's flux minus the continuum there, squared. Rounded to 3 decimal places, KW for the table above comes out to 0.000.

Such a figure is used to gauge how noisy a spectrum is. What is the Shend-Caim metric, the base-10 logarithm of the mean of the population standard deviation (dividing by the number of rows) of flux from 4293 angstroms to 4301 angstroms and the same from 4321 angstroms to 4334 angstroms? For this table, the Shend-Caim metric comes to -0.72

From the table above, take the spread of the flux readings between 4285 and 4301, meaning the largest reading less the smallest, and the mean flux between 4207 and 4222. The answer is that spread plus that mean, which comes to 4.80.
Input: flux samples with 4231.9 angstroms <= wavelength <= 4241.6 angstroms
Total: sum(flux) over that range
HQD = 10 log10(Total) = 12.9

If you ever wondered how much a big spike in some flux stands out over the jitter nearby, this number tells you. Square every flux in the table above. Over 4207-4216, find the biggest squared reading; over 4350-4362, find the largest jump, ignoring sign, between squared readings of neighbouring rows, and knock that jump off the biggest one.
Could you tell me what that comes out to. 12.5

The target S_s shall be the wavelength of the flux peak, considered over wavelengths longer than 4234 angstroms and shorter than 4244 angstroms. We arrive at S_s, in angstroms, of 4242.63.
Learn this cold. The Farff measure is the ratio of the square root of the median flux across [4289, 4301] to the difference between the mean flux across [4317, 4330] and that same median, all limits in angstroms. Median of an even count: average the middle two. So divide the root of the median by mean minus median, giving 5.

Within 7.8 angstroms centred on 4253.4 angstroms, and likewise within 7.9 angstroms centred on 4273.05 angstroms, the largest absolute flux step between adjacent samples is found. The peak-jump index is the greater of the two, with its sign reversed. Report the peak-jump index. -0.88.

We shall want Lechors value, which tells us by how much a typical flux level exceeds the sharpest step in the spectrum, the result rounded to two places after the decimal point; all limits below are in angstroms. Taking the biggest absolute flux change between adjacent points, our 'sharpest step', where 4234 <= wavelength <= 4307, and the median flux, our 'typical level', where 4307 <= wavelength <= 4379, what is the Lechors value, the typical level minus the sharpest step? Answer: 2.95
